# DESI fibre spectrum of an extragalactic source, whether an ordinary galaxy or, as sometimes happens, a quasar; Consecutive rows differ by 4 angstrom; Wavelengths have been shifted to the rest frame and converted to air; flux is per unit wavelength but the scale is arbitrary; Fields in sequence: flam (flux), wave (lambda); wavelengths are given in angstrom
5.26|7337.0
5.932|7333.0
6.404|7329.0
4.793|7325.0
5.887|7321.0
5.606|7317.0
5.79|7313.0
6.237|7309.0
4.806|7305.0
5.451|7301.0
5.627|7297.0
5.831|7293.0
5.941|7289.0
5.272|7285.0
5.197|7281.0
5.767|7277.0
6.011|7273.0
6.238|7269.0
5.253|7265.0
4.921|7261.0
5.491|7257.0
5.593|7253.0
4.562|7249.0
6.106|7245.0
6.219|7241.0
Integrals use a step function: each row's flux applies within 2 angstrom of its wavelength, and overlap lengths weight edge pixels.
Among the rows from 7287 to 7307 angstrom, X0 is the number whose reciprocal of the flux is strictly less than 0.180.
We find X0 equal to 3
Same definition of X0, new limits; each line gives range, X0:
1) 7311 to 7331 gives 4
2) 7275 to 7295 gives 3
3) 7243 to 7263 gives 2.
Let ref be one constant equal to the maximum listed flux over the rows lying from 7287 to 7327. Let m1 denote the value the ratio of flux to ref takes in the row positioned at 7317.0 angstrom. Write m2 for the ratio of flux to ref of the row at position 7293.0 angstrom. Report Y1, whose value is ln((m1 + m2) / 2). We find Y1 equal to -0.09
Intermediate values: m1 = 0.90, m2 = 0.93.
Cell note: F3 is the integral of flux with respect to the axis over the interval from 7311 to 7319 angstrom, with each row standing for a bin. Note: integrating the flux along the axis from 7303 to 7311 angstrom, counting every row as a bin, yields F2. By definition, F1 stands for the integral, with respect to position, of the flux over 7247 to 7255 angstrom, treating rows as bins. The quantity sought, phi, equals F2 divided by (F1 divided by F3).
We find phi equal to 50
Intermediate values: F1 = 40.6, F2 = 44.2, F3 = 45.6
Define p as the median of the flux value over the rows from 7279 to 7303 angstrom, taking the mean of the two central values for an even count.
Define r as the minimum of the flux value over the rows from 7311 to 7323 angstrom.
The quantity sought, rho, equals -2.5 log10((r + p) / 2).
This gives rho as -1.87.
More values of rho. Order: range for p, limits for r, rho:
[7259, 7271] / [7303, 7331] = -1.75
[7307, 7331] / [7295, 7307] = -1.82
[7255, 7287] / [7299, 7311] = -1.77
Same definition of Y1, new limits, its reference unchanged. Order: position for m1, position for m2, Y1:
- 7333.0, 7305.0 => -0.15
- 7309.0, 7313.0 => -0.04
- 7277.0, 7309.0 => -0.04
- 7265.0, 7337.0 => -0.17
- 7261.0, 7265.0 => -0.20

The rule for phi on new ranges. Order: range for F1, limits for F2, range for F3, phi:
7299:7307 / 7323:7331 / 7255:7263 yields 45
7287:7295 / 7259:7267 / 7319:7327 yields 37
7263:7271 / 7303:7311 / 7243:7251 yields 41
